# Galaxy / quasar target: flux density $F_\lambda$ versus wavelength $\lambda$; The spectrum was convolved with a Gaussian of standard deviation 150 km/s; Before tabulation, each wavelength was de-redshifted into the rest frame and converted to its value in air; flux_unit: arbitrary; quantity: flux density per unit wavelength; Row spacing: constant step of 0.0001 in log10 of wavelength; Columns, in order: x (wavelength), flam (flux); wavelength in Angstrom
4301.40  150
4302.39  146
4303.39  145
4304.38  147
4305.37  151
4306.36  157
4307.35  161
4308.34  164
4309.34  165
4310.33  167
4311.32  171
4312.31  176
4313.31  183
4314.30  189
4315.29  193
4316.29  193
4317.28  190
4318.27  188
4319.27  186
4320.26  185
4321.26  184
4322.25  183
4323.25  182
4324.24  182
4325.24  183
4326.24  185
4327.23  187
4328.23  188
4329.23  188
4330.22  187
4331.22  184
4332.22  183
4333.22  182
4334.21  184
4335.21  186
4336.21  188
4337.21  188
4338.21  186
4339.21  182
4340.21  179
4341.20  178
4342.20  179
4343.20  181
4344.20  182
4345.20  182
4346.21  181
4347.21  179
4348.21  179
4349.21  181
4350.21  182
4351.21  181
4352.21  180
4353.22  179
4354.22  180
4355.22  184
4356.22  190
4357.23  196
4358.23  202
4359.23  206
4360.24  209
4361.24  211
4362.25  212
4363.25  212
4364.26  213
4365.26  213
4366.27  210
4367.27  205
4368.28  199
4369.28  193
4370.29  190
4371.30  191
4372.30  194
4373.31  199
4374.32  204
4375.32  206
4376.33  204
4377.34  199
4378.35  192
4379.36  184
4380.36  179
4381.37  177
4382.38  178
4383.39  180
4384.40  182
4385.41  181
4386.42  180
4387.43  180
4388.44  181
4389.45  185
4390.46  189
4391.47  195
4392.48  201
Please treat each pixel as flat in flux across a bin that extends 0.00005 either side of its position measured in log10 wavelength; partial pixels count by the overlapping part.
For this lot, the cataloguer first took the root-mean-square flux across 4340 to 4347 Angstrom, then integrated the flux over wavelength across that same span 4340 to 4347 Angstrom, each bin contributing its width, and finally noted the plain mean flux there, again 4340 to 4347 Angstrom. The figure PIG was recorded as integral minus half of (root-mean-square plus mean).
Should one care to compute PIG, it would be 1082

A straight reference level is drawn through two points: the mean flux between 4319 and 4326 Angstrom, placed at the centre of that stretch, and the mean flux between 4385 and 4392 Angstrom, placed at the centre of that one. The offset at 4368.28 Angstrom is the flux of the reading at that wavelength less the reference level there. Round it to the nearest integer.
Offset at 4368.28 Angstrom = 15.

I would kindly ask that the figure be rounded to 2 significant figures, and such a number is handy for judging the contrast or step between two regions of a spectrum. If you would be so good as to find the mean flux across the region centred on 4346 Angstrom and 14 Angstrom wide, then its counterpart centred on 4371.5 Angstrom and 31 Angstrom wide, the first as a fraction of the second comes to 0.92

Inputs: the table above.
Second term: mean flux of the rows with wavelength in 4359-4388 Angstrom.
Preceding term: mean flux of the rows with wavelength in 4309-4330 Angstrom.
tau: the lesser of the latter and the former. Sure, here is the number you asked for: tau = 183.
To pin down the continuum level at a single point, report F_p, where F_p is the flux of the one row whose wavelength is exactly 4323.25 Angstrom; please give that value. 182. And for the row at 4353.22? 179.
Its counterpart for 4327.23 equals 187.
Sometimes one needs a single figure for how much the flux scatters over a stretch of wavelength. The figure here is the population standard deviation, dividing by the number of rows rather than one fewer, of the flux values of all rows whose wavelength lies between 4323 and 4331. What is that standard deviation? 2.4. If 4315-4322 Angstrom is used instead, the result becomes 3.4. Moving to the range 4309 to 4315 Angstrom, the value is 8.6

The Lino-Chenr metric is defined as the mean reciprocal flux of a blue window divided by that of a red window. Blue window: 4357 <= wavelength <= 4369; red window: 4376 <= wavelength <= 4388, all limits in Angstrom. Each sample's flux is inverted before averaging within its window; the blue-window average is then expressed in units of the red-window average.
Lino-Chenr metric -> 0.89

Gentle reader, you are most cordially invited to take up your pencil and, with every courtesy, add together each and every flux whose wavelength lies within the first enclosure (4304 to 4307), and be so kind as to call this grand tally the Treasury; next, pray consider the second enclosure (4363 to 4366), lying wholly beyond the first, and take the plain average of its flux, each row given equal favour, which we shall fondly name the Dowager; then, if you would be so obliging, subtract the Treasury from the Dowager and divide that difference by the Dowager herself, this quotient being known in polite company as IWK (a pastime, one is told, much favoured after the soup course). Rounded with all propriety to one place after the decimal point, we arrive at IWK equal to -1.1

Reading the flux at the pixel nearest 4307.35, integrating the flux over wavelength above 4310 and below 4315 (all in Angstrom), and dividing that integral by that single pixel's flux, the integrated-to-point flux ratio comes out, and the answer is 5.5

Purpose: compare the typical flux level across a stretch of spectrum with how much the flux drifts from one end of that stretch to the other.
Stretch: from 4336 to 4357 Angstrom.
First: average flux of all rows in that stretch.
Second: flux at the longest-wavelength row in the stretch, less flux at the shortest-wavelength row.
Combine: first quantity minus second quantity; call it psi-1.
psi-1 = 180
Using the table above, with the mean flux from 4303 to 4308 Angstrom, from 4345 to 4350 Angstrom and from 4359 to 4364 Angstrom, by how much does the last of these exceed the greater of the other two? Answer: 30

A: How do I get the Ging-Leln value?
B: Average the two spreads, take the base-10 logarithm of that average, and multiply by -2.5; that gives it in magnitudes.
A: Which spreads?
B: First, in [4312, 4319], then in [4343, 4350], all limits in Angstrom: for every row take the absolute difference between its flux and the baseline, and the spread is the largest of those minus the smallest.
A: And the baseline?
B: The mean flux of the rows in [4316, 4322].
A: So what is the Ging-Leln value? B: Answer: -2.1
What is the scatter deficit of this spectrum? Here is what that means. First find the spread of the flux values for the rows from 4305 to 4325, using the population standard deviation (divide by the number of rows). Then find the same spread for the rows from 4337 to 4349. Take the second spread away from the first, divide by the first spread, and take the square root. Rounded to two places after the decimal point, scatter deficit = 0.87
